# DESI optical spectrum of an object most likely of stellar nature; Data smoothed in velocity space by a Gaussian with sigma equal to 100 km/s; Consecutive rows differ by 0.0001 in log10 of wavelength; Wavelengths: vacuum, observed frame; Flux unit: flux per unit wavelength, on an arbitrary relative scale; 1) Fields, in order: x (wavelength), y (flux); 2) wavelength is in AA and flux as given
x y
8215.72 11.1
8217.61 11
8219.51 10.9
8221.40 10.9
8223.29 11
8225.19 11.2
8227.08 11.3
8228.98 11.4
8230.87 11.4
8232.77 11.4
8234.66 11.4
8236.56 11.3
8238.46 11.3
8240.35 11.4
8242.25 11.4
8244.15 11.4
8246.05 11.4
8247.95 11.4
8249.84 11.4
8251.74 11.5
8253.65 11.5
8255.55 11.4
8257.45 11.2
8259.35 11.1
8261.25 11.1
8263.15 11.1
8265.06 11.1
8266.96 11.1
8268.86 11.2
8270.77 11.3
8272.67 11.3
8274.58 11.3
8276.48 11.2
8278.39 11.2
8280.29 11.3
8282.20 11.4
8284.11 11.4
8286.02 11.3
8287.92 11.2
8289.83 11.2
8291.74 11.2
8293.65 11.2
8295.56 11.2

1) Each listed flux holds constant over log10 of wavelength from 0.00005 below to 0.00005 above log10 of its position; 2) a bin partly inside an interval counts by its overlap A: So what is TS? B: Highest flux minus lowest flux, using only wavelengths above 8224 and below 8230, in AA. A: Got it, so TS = 0.2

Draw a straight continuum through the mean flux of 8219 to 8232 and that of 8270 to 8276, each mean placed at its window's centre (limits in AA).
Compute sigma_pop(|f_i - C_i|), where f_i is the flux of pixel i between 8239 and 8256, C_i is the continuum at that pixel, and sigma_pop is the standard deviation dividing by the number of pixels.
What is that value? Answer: 0.036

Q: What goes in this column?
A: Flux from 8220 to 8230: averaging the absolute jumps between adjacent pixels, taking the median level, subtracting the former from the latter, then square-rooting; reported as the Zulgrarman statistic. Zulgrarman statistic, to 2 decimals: 3.33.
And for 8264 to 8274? 3.34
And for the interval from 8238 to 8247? 3.37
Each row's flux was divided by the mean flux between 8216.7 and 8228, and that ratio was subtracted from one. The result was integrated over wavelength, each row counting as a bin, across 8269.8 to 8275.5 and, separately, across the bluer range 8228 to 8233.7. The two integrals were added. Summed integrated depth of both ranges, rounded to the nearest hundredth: -0.31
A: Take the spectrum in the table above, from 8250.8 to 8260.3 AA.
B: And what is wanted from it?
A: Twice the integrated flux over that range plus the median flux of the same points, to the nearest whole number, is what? 227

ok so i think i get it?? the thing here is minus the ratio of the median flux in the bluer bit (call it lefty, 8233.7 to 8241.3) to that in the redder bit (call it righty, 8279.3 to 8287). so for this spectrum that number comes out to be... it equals -1.00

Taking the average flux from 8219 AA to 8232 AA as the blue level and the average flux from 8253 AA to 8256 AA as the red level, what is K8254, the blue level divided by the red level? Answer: 0.97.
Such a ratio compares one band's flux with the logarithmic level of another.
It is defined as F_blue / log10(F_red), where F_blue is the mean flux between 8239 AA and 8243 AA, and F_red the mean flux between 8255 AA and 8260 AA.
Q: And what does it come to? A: 10.9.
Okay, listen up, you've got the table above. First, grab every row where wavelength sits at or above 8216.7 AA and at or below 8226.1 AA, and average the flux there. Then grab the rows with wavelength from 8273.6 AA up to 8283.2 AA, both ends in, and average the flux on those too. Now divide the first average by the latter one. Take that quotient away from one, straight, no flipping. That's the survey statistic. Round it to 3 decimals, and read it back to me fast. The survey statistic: 0.025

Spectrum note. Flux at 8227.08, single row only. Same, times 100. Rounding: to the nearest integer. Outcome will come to 1130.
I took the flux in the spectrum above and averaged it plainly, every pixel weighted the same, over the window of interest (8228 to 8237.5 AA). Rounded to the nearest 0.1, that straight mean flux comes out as 11.4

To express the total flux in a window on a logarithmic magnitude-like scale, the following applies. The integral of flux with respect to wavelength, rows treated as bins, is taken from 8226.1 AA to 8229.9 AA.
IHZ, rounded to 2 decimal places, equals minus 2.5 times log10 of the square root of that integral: -2.04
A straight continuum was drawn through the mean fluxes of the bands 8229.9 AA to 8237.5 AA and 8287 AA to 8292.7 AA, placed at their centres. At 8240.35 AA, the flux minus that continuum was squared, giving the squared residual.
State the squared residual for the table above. 0.002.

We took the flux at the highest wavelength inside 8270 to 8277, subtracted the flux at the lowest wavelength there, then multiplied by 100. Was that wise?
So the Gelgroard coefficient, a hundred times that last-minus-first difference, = -10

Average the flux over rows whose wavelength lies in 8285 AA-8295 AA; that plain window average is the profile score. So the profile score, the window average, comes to 11.2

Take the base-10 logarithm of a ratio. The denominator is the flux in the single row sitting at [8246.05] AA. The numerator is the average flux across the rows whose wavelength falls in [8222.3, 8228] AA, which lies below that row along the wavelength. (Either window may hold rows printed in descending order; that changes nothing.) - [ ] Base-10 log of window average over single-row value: -0.0090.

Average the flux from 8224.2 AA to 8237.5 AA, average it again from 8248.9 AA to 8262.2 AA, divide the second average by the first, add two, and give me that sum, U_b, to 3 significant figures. 3.00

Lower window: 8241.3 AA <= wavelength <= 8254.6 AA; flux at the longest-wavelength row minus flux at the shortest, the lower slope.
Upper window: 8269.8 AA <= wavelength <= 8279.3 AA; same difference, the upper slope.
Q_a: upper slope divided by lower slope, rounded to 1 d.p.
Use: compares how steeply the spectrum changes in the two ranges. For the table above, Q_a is -1.0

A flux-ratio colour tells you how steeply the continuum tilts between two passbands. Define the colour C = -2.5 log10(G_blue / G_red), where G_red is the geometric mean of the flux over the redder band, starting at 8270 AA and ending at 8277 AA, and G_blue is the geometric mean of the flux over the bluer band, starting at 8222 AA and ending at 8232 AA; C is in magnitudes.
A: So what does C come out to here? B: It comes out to 0.00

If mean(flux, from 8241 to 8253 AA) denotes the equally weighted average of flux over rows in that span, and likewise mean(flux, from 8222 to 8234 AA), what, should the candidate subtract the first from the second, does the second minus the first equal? -0.13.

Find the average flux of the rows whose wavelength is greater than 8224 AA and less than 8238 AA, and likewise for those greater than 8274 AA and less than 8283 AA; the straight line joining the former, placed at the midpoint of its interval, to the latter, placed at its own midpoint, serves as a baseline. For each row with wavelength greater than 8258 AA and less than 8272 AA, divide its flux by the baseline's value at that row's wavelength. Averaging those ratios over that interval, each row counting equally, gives 0.99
